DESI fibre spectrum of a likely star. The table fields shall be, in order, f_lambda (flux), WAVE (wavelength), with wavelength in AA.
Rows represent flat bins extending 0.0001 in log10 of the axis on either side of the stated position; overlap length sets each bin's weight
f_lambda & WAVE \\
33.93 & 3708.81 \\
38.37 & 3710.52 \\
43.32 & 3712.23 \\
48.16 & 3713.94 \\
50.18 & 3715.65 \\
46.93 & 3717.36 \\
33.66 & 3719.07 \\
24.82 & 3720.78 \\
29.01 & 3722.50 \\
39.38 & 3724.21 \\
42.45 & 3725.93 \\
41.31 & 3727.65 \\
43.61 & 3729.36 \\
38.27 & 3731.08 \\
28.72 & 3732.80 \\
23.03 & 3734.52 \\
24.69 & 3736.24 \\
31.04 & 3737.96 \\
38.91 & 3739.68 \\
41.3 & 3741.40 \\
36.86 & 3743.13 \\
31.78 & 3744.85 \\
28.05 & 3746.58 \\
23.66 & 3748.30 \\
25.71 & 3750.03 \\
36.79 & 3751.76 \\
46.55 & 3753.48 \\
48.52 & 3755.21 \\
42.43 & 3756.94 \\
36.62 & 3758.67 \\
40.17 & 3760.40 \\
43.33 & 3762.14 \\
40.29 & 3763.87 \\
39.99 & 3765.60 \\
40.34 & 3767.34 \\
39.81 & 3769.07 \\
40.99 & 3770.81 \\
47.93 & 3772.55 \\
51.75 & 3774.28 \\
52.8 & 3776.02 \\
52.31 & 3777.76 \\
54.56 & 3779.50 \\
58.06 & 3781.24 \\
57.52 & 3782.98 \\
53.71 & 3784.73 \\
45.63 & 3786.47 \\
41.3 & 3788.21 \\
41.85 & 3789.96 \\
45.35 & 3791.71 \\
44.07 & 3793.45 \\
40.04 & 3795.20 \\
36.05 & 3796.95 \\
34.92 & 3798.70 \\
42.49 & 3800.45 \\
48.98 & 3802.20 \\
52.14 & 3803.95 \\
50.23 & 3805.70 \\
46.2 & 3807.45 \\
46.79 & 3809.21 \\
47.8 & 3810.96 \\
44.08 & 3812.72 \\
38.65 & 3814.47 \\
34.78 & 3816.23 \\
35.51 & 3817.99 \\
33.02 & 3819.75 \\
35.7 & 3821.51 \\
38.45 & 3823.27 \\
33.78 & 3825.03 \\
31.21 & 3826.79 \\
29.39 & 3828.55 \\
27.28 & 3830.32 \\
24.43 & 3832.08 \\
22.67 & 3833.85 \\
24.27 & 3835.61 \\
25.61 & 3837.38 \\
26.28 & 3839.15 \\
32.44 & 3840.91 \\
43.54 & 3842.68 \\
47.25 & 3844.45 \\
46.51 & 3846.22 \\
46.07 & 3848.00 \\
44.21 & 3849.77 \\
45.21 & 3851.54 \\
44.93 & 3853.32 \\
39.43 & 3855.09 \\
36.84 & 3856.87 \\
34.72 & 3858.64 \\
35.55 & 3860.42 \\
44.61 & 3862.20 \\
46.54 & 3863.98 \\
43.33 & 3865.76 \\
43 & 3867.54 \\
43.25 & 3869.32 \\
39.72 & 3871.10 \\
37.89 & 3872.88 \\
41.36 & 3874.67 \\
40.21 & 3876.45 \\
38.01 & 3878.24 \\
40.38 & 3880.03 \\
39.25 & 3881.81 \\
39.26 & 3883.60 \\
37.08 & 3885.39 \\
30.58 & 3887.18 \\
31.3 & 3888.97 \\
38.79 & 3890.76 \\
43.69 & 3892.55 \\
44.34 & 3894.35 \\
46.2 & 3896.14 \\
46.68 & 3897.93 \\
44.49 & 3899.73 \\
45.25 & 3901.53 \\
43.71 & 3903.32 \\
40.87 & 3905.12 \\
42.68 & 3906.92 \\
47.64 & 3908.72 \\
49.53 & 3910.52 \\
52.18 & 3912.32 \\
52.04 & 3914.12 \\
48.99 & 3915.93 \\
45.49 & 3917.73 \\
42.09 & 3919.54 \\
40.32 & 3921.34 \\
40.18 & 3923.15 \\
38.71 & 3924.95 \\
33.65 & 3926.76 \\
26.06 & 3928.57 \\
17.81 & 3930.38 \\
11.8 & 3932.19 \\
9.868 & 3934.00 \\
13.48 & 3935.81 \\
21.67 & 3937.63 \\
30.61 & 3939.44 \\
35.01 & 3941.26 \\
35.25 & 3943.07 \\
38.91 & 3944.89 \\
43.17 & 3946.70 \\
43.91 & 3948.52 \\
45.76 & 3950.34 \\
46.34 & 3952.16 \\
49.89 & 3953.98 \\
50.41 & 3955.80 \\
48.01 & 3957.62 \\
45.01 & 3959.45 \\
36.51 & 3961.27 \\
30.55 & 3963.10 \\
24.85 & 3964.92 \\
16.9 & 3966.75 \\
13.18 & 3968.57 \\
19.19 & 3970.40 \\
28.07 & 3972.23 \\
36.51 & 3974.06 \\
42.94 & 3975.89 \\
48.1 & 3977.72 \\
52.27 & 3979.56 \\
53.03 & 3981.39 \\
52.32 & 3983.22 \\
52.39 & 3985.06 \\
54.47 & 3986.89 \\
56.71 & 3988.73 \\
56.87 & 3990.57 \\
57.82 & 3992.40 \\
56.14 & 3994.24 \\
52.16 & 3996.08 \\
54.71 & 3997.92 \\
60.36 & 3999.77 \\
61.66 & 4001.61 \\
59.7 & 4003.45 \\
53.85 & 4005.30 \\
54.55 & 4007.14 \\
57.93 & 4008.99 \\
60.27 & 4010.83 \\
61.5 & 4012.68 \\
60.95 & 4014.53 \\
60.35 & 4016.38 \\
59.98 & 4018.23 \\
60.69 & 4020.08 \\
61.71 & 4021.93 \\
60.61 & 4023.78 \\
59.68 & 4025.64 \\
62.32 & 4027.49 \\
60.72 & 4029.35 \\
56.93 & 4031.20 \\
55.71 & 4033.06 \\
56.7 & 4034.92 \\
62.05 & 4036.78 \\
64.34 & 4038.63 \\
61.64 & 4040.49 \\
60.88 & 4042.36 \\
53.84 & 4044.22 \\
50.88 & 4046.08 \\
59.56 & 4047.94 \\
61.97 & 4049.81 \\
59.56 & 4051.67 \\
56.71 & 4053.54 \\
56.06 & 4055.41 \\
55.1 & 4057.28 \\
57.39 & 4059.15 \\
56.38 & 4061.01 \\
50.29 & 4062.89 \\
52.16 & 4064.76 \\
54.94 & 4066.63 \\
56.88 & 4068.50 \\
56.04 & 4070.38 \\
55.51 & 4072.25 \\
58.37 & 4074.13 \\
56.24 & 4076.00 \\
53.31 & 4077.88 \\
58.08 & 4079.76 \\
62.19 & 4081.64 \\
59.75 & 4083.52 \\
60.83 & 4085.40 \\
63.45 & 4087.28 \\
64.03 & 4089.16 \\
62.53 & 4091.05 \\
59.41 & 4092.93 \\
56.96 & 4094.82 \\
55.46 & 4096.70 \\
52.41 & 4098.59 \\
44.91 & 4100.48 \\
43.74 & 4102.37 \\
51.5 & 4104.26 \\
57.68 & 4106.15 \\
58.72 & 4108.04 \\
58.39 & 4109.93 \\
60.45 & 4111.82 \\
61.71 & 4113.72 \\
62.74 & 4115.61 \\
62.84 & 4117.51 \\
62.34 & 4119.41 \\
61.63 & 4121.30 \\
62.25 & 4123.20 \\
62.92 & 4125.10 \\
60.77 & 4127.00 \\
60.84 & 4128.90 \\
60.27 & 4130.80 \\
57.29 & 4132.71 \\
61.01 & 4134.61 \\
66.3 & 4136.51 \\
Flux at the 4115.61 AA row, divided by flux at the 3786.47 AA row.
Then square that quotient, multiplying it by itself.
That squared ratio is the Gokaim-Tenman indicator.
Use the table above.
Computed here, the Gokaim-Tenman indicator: 1.9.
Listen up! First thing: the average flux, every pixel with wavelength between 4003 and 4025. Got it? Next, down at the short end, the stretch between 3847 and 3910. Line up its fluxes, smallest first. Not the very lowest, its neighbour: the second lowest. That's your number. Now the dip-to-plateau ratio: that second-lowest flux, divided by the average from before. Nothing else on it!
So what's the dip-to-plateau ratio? 0.53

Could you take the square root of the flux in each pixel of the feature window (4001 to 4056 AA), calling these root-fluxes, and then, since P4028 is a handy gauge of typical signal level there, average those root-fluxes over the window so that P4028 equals 7.69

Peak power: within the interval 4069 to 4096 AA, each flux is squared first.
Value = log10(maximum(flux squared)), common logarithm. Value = 3.61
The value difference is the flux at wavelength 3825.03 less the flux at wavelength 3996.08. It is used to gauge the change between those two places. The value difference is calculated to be -18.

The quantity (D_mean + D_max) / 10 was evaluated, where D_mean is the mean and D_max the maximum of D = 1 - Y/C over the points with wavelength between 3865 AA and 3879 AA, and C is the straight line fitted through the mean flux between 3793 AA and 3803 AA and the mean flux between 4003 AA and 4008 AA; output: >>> 0.03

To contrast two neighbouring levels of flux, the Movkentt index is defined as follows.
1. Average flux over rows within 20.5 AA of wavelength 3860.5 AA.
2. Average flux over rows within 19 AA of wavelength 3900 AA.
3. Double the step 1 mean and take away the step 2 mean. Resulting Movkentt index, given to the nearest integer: 40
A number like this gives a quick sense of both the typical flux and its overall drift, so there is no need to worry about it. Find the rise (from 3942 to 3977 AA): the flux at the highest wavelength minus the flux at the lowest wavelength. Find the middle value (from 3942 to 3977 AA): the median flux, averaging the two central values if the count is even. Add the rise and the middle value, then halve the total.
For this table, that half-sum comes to 23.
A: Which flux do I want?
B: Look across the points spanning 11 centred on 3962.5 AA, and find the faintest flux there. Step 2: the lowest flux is 16.9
